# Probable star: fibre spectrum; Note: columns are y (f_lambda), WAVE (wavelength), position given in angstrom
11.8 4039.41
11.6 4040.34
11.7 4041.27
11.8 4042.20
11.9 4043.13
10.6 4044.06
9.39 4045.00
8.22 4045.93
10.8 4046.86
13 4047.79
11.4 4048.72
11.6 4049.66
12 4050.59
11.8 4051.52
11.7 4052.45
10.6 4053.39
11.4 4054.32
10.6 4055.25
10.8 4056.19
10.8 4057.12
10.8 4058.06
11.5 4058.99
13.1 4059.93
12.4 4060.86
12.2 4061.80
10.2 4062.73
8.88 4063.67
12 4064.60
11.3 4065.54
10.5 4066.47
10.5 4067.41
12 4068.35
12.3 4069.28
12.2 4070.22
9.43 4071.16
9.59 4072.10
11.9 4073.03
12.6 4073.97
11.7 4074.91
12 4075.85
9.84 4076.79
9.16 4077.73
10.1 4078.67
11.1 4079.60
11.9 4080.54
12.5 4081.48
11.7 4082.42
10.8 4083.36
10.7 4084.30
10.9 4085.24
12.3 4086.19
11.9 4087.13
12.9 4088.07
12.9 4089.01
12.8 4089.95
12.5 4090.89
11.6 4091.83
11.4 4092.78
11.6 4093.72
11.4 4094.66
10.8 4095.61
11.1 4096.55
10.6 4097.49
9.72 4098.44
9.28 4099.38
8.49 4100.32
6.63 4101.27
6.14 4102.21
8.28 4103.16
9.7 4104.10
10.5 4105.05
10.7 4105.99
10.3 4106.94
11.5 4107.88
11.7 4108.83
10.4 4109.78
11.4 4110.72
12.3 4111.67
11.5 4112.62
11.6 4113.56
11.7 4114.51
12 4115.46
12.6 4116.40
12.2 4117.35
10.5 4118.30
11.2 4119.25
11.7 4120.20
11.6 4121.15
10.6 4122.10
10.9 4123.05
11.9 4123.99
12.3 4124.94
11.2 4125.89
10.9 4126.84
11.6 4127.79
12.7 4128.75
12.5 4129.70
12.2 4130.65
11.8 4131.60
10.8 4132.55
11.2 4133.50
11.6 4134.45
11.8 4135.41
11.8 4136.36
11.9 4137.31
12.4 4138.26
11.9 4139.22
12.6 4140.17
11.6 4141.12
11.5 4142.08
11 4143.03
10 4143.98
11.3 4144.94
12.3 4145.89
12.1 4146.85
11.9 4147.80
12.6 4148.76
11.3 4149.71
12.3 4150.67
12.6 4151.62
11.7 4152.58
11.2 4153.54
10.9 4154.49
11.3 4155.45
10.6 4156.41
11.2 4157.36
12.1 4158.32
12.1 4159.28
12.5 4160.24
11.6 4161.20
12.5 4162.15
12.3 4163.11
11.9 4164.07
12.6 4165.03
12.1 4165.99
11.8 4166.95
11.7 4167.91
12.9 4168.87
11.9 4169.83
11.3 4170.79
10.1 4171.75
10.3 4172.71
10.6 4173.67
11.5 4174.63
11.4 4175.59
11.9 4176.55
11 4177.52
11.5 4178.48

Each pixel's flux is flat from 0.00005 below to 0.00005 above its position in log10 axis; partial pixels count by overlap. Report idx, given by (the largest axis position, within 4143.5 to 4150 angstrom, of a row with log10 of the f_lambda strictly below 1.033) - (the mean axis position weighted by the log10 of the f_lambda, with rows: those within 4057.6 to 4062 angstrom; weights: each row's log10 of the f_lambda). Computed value 84.0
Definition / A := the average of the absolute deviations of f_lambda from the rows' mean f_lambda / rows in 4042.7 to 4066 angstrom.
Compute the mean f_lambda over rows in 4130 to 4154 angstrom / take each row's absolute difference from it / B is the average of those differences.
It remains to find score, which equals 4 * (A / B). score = 7.5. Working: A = 0.89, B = 0.47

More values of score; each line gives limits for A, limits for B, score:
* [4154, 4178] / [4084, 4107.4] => 1.8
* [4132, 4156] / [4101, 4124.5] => 1.8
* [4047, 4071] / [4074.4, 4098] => 3.9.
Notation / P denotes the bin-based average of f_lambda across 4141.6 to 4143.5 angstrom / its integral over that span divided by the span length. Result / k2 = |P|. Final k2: 11.3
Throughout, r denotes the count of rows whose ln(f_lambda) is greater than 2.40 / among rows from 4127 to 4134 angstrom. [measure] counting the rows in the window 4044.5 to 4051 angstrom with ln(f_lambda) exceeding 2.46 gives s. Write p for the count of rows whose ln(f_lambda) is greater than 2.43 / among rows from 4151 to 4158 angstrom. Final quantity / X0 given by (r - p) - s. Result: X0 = 2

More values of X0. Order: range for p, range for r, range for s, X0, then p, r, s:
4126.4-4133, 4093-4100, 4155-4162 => -5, 5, 3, 3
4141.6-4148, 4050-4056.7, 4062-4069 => -2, 4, 4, 2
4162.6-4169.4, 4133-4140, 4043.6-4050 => -1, 7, 7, 1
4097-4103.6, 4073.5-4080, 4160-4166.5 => -2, 0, 4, 6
